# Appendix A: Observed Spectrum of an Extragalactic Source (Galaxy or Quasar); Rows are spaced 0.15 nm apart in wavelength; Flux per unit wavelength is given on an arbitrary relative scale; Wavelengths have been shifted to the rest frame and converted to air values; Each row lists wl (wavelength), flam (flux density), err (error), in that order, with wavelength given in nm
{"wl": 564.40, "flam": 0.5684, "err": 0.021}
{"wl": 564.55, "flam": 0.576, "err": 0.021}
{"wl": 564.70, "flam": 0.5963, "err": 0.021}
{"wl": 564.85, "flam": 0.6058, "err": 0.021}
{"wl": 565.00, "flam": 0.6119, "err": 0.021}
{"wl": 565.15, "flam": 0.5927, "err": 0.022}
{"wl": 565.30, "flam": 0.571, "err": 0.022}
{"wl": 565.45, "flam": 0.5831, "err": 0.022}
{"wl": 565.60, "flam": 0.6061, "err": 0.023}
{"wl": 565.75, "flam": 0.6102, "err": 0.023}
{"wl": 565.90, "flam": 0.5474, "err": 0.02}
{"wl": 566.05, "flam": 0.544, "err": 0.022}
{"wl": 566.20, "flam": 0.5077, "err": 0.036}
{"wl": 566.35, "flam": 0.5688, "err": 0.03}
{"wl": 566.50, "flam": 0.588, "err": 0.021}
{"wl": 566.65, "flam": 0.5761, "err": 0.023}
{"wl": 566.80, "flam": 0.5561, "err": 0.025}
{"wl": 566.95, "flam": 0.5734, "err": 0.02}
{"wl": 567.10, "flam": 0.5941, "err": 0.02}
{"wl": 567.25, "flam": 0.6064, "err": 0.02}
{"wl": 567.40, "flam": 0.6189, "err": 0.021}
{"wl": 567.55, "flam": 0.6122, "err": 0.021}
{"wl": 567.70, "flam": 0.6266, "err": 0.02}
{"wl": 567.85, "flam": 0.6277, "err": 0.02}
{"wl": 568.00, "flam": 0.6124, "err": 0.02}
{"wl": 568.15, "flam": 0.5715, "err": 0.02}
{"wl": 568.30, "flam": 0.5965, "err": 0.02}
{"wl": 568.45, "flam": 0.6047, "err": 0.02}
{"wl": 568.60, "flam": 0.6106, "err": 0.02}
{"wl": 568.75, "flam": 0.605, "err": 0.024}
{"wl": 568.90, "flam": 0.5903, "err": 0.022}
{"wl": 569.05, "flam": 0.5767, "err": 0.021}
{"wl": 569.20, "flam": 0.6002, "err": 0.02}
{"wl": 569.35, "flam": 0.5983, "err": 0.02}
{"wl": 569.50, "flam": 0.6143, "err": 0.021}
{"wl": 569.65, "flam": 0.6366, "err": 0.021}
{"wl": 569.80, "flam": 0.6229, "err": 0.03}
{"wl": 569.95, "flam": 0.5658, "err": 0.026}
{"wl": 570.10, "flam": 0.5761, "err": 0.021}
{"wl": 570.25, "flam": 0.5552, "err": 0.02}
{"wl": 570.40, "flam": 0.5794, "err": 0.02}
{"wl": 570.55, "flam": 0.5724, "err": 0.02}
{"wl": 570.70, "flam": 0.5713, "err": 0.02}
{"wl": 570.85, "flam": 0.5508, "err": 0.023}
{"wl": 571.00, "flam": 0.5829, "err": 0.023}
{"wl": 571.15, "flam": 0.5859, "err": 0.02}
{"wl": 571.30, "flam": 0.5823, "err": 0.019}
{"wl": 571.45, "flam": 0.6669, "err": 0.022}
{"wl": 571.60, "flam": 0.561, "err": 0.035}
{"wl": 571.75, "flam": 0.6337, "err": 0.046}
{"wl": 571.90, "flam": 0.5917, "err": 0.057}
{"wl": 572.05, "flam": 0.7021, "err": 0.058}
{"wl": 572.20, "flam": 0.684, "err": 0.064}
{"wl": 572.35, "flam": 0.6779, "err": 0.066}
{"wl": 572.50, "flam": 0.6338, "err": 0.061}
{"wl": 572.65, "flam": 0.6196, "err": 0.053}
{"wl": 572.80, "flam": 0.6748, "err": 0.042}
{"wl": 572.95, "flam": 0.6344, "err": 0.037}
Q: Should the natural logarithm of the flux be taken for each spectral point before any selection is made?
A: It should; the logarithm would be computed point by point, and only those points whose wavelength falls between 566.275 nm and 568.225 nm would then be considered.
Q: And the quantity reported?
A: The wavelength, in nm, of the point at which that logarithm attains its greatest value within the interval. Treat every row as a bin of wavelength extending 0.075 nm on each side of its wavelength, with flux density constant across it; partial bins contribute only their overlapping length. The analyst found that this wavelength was 567.85 nm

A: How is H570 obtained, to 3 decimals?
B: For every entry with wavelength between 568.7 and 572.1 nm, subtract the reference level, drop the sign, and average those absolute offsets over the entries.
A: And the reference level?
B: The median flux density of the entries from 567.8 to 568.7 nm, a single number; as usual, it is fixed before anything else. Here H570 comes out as 0.031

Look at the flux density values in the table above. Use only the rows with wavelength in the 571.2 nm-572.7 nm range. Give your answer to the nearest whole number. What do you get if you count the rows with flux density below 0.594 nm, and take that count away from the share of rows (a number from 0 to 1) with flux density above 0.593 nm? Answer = -2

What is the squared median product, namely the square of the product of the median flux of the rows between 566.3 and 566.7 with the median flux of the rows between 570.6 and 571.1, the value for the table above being 0.108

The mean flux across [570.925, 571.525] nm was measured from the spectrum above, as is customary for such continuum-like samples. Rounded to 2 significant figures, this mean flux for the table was 0.60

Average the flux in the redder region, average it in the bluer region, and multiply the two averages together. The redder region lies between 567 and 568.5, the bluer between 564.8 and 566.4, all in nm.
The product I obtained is 0.350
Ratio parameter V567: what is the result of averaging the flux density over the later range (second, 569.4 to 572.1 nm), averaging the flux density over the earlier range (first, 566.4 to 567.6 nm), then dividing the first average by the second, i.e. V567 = 0.99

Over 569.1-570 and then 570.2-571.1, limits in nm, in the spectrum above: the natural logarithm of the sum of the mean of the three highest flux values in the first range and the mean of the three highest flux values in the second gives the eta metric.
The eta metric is 0.185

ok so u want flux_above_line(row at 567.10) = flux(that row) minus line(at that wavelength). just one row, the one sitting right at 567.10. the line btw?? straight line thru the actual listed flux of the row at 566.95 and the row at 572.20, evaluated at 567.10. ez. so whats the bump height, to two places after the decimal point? 0.02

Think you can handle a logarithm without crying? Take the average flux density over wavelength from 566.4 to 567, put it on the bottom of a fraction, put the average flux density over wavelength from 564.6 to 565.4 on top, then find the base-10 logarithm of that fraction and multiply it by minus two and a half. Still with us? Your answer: -0.04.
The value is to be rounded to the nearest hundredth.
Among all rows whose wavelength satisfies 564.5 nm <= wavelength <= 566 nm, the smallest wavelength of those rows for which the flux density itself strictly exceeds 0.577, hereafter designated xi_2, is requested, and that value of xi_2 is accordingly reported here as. 564.70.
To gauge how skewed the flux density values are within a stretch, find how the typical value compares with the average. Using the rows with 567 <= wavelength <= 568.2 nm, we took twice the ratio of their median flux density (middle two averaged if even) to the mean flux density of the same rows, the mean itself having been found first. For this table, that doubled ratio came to 2.01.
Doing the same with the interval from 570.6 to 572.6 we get 1.92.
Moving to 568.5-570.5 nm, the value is 2.01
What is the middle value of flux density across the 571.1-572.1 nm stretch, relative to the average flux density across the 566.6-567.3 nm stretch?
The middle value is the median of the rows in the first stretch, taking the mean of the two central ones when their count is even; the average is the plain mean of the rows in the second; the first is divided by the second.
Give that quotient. 1.02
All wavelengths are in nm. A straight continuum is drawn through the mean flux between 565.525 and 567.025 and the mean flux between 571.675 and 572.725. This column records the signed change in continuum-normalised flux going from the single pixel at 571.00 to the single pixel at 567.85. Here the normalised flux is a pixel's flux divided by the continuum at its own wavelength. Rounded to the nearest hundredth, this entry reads 0.14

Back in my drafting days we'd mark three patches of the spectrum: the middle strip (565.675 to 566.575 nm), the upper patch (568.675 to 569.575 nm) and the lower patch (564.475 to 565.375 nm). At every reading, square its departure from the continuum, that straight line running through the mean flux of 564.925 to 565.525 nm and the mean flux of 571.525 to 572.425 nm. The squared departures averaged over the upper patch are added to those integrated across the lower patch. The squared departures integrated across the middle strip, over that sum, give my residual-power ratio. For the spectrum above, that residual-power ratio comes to 2.5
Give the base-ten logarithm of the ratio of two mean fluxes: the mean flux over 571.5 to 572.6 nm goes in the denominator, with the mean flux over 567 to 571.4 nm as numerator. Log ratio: -0.032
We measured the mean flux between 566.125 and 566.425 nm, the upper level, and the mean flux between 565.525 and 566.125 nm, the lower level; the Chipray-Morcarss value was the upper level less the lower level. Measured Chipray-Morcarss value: -0.039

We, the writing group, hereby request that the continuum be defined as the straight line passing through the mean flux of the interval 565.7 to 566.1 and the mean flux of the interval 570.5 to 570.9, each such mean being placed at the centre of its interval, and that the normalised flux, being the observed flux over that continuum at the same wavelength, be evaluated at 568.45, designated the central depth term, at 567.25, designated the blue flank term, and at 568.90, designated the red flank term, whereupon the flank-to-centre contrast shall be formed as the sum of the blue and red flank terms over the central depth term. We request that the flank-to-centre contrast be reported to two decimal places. 1.98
